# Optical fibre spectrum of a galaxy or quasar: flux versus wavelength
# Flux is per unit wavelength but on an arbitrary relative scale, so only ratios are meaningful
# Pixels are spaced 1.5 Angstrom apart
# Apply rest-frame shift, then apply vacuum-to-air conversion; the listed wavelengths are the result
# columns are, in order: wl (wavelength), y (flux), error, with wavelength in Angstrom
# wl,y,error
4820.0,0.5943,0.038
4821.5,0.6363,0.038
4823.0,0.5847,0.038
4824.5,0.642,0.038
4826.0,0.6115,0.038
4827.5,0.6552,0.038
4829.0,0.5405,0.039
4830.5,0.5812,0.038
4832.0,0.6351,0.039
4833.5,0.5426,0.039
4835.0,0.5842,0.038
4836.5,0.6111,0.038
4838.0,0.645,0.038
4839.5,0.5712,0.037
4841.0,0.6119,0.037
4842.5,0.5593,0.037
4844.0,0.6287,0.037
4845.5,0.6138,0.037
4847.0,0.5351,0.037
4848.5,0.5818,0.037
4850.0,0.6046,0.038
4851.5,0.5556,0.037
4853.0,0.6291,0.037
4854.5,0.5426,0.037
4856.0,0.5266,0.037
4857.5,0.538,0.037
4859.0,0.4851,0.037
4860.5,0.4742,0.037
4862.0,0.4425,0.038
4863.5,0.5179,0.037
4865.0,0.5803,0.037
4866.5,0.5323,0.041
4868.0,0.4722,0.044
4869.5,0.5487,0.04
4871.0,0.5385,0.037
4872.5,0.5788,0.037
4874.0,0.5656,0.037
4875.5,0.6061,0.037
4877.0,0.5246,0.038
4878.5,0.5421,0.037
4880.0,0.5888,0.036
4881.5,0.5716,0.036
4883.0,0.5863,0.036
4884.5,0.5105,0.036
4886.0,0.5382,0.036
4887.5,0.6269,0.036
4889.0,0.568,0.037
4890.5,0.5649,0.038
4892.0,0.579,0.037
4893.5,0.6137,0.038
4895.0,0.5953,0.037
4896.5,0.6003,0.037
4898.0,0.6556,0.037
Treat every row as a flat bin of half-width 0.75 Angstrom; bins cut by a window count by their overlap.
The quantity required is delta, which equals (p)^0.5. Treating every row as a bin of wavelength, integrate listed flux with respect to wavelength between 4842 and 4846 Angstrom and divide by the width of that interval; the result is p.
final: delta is 0.7761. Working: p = 0.602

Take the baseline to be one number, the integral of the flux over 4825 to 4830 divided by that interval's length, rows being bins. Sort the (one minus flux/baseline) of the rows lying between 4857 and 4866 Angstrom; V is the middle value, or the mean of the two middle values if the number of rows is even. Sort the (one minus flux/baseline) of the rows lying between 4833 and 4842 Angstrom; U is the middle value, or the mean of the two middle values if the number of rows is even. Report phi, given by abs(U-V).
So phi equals 0.16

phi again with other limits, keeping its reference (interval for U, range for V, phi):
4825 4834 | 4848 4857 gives 0.05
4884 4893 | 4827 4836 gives 0.03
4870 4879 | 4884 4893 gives 0.02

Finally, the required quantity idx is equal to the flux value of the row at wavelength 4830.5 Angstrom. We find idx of 0.5812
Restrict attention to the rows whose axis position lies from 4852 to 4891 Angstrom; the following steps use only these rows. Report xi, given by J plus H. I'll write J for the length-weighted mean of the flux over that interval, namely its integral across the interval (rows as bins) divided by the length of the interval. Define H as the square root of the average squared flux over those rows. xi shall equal 1.09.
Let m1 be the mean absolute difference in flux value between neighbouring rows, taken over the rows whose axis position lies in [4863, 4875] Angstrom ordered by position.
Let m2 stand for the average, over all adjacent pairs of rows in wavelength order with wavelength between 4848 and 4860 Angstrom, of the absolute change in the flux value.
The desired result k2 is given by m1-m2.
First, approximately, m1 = 0.044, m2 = 0.0446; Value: 0.000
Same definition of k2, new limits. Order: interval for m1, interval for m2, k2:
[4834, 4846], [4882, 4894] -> 0.001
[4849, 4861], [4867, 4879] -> 0.003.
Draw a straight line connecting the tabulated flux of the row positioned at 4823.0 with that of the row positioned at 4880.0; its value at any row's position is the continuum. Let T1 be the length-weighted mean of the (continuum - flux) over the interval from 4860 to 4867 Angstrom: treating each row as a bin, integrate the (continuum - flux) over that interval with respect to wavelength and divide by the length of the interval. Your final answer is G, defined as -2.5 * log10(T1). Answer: 2.8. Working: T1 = 0.08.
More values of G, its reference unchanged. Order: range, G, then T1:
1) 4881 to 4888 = 4.0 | 0.02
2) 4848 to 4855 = 6.5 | 0.00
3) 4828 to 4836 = 5.7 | 0.01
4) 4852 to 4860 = 3.4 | 0.04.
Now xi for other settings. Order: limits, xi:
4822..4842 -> 1.20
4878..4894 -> 1.14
